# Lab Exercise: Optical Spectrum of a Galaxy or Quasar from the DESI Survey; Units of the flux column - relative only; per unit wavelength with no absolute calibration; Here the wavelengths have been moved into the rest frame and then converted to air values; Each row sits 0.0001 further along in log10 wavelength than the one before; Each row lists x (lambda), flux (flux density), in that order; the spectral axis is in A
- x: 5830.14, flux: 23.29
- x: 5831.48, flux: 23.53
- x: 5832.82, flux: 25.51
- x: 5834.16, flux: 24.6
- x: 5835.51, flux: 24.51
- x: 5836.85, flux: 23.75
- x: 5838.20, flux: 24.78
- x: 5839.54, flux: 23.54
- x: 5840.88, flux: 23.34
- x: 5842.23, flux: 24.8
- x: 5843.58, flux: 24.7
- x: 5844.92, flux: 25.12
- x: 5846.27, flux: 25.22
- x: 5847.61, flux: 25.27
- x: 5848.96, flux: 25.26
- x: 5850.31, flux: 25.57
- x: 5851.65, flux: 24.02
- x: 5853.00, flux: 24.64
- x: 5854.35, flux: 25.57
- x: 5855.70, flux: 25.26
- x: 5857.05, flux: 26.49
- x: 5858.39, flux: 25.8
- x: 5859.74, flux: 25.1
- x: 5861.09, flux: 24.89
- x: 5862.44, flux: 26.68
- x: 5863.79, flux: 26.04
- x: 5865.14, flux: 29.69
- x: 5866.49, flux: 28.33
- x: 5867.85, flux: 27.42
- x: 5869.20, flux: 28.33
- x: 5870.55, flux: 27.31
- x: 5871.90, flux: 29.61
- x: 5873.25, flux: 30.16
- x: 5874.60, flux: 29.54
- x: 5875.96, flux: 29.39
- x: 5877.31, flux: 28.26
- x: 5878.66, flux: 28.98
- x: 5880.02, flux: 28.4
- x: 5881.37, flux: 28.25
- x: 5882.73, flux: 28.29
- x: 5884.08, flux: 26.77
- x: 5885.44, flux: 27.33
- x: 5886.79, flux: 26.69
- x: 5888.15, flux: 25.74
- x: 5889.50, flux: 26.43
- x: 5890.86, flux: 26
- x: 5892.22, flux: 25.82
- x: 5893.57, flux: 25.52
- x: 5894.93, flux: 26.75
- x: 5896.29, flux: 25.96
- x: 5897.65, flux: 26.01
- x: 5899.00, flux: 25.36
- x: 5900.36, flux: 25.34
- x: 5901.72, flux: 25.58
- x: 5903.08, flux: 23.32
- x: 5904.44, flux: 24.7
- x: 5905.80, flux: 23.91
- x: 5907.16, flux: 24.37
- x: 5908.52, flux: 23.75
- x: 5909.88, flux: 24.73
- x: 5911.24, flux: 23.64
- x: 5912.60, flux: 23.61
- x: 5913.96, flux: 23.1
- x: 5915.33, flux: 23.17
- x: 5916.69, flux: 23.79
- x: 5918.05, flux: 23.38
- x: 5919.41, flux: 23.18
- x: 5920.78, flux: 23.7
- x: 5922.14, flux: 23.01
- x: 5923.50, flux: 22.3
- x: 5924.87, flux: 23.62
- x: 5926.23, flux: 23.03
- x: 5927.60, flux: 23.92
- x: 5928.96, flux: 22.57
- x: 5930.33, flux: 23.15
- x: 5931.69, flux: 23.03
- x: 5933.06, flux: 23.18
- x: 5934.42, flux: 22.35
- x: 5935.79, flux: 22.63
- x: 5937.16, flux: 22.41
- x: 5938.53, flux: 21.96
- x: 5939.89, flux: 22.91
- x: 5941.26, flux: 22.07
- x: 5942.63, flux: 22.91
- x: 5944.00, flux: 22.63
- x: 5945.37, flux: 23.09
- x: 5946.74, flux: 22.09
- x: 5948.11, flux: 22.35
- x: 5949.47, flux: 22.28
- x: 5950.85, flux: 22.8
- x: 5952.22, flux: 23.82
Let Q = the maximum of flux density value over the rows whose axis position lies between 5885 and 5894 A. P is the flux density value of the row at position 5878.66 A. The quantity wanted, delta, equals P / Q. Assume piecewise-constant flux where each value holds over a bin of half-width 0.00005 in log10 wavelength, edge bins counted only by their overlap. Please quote 1.06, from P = 28.98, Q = 27.33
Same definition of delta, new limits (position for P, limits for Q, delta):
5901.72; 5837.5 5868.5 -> 0.86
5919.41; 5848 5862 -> 0.88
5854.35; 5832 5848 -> 1.00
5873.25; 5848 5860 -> 1.14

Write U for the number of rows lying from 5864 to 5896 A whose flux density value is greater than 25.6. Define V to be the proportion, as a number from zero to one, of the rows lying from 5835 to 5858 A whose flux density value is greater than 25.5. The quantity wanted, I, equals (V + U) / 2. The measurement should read 11.09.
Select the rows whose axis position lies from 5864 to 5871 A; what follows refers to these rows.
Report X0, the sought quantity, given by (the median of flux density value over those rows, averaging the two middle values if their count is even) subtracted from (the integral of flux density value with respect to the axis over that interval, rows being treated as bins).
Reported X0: 168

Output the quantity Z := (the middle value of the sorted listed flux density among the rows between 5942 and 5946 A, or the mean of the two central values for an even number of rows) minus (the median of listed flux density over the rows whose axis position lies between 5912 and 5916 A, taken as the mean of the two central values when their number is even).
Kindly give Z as -0.3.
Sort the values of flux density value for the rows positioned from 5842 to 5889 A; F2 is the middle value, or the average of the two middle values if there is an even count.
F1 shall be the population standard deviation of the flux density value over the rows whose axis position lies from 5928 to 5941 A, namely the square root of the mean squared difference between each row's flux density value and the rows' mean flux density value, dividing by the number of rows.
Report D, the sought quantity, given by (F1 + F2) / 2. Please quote 13.53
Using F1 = 0.4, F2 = 26.7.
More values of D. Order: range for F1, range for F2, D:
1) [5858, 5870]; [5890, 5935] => 12.62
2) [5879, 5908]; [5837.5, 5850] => 13.06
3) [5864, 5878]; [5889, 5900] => 13.47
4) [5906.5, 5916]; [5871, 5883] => 14.77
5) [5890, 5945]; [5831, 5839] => 12.91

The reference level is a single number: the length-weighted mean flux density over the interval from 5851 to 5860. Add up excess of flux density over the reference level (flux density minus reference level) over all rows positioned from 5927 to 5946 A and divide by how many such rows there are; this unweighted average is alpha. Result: -2.5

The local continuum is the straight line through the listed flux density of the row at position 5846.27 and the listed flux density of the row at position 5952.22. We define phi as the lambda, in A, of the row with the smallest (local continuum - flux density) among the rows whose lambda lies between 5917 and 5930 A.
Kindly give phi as 5927.60 A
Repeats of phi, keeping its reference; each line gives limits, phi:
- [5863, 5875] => 5873.25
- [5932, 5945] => 5933.06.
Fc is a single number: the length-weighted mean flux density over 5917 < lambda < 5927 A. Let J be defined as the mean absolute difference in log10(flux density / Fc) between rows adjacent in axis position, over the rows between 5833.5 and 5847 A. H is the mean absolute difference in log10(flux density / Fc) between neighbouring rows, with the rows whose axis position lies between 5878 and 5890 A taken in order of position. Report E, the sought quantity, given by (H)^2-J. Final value -0.0107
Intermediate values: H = 0.010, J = 0.0108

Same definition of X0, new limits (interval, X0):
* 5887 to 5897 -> 235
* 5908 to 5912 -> 72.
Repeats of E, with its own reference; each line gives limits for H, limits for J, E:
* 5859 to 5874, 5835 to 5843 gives -0.0165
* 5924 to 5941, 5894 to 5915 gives -0.0124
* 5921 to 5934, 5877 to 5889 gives -0.0100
